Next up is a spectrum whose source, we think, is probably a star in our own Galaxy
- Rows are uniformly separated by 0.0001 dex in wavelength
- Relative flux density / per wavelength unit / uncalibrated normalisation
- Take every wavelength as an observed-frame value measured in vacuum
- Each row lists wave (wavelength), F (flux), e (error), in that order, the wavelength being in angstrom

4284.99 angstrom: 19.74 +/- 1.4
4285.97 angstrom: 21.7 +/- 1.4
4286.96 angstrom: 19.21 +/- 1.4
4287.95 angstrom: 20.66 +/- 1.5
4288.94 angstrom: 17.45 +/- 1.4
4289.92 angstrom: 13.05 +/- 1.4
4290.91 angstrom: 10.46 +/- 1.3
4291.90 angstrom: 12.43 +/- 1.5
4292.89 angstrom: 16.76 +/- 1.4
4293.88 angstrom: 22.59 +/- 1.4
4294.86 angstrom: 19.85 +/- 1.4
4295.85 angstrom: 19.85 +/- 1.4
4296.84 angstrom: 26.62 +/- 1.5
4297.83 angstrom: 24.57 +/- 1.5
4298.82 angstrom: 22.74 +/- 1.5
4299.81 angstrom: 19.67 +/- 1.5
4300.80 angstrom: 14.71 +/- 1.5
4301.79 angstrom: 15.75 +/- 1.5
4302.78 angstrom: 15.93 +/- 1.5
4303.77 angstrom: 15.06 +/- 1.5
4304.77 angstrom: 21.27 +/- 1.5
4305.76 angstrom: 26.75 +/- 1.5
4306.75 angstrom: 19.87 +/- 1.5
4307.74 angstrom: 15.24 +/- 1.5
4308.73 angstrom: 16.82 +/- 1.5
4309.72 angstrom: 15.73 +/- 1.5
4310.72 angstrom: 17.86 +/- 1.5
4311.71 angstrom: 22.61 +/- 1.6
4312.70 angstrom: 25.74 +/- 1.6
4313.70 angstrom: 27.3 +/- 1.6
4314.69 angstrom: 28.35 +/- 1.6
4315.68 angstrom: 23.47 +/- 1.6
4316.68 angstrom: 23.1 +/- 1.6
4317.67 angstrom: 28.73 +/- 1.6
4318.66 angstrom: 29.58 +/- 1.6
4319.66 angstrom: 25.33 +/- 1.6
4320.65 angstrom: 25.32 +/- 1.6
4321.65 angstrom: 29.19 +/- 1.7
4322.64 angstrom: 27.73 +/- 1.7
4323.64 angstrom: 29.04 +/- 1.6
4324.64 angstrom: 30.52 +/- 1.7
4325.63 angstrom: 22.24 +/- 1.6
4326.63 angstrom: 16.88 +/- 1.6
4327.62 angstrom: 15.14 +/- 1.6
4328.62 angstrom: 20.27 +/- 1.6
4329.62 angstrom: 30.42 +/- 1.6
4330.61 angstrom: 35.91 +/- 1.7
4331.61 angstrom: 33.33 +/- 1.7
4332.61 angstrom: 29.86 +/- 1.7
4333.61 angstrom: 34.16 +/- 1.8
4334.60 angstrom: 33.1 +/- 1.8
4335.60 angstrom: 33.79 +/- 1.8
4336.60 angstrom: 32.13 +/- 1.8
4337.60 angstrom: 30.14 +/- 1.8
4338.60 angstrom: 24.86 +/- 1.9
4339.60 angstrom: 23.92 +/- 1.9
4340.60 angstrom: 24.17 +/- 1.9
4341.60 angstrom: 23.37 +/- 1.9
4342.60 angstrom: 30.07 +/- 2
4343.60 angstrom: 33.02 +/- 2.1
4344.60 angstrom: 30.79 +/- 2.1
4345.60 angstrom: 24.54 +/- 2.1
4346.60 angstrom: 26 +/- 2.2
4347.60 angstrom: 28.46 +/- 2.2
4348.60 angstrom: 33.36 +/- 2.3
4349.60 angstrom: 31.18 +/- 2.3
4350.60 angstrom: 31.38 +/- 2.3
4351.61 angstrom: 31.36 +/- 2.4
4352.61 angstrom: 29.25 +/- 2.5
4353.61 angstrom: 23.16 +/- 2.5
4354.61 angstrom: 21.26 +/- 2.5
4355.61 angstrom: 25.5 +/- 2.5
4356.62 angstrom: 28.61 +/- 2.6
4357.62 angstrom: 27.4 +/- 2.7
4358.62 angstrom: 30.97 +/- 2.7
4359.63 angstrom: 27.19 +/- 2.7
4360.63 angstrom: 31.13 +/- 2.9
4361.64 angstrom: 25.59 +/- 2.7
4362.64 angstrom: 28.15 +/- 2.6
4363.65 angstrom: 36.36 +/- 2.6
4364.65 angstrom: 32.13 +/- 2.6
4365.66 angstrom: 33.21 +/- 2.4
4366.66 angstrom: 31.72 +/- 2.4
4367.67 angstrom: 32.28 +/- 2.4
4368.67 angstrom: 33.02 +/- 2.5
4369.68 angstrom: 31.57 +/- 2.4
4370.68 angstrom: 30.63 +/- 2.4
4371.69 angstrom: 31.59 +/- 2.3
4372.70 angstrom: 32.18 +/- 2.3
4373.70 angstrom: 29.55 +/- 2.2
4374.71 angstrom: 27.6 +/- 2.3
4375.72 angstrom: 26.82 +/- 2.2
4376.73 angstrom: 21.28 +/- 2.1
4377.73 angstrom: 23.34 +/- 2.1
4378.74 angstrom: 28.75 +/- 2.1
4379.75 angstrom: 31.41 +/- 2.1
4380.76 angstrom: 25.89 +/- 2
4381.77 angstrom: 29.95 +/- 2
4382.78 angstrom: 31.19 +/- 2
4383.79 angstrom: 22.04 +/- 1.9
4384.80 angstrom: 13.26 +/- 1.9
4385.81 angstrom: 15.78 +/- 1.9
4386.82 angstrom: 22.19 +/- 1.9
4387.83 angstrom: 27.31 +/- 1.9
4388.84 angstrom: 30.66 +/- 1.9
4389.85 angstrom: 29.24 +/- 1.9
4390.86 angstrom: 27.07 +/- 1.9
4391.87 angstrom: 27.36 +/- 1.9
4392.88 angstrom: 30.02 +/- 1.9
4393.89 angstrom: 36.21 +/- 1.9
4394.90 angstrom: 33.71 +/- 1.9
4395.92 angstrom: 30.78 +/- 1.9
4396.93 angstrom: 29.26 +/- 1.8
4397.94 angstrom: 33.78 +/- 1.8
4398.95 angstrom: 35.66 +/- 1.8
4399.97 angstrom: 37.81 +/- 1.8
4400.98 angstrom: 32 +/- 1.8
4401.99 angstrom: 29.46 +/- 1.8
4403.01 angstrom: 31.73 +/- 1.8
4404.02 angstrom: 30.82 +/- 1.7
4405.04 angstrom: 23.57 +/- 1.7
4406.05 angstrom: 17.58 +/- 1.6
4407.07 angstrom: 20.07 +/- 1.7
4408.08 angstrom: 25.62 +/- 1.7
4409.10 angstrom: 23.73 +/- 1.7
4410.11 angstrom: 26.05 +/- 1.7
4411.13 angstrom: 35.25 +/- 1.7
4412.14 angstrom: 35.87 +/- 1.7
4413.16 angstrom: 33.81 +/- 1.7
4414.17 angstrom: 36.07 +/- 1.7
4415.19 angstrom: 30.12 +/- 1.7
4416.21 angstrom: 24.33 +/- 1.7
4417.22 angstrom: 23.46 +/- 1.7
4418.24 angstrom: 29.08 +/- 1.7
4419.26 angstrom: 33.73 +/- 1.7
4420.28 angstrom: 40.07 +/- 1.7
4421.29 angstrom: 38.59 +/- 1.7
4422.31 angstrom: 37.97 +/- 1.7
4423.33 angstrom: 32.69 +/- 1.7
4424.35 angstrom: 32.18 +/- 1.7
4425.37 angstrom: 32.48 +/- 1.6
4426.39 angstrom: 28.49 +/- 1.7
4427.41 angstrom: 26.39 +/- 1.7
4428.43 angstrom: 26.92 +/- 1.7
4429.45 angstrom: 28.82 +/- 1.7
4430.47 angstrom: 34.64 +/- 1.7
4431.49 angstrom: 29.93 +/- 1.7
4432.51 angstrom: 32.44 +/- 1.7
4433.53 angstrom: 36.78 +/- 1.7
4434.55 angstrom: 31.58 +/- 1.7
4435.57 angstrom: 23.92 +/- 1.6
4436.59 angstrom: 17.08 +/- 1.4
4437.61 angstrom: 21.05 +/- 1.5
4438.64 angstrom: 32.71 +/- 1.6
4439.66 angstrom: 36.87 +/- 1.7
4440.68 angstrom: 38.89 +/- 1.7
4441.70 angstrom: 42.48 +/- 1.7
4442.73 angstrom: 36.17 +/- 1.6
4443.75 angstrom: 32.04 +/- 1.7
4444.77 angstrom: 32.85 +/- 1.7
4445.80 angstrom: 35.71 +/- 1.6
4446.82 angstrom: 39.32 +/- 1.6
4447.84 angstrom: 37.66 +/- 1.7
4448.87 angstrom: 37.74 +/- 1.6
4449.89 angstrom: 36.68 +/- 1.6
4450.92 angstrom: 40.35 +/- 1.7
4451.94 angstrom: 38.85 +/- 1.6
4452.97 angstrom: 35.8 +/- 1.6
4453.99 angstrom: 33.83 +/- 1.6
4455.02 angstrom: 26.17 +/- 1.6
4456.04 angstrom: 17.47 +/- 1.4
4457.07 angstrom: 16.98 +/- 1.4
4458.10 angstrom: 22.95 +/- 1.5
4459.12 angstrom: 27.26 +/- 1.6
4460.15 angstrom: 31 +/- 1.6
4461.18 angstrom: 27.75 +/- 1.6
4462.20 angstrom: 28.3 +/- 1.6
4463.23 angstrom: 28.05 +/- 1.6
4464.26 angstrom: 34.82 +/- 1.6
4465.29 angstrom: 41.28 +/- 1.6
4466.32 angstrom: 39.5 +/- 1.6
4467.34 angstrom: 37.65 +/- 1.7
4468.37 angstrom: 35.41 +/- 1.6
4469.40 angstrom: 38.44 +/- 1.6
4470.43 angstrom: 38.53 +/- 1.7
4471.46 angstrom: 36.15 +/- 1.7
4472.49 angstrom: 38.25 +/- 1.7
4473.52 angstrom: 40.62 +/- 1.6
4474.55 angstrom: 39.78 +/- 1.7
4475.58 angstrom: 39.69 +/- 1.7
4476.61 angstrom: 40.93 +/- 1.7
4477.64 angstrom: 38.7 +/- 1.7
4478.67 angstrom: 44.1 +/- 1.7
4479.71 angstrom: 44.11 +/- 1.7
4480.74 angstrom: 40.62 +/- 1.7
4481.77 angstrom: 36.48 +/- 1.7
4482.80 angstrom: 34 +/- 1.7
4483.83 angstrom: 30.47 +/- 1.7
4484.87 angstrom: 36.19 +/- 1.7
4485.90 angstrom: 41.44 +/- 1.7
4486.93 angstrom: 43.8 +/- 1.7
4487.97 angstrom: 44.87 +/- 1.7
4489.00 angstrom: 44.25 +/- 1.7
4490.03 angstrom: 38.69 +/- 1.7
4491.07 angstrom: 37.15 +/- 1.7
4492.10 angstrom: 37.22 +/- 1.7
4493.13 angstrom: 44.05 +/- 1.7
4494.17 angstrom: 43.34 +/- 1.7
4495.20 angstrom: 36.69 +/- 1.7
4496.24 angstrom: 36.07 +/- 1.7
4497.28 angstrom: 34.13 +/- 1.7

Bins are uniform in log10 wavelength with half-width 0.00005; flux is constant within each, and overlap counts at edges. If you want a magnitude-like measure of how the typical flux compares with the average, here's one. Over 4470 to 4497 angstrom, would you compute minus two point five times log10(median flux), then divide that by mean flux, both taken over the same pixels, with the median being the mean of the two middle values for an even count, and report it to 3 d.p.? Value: -0.101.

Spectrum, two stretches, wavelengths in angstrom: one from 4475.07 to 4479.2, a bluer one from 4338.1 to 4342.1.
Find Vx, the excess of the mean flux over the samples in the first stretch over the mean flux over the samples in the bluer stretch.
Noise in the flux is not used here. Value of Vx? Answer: 17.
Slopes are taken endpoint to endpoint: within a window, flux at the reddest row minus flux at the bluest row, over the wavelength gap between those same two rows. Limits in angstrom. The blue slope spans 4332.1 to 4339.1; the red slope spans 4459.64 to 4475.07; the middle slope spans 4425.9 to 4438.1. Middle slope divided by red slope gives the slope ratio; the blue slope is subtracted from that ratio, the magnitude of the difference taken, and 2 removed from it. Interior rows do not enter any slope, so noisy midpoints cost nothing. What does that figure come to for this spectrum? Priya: -1.7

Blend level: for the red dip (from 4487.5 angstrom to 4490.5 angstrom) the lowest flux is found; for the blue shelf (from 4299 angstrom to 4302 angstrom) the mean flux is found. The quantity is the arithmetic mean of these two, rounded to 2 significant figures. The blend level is 28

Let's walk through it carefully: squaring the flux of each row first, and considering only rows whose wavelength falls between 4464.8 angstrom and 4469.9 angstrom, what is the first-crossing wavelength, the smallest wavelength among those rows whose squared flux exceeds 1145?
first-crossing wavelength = 4465.29 angstrom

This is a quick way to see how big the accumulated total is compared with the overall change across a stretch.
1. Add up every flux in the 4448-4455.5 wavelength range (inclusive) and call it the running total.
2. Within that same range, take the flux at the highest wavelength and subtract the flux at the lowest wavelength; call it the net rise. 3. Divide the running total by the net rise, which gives -22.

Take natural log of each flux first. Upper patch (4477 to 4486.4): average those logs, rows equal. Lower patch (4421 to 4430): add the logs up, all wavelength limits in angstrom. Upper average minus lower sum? -27.4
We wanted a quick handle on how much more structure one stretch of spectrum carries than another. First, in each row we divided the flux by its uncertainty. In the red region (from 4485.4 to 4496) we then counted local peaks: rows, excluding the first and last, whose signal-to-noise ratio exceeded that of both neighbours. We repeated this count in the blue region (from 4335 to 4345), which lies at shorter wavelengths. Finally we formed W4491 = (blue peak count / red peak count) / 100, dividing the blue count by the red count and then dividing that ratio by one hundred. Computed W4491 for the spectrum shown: 0.010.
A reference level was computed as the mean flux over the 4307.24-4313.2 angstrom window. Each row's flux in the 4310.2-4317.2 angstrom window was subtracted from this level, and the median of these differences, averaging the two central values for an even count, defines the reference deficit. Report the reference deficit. -4.5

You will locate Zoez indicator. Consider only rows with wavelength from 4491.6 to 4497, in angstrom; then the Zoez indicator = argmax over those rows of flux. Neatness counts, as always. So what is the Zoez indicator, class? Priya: 4493.13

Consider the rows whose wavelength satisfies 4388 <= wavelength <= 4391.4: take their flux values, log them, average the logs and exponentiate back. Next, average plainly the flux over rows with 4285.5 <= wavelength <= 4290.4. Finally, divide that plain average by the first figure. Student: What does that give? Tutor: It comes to 0.636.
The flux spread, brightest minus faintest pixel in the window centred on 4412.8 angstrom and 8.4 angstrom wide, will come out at 12.3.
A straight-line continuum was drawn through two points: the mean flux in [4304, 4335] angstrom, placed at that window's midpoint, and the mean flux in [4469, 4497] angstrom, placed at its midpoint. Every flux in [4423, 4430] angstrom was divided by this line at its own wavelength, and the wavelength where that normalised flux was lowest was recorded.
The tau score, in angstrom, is 4427.41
